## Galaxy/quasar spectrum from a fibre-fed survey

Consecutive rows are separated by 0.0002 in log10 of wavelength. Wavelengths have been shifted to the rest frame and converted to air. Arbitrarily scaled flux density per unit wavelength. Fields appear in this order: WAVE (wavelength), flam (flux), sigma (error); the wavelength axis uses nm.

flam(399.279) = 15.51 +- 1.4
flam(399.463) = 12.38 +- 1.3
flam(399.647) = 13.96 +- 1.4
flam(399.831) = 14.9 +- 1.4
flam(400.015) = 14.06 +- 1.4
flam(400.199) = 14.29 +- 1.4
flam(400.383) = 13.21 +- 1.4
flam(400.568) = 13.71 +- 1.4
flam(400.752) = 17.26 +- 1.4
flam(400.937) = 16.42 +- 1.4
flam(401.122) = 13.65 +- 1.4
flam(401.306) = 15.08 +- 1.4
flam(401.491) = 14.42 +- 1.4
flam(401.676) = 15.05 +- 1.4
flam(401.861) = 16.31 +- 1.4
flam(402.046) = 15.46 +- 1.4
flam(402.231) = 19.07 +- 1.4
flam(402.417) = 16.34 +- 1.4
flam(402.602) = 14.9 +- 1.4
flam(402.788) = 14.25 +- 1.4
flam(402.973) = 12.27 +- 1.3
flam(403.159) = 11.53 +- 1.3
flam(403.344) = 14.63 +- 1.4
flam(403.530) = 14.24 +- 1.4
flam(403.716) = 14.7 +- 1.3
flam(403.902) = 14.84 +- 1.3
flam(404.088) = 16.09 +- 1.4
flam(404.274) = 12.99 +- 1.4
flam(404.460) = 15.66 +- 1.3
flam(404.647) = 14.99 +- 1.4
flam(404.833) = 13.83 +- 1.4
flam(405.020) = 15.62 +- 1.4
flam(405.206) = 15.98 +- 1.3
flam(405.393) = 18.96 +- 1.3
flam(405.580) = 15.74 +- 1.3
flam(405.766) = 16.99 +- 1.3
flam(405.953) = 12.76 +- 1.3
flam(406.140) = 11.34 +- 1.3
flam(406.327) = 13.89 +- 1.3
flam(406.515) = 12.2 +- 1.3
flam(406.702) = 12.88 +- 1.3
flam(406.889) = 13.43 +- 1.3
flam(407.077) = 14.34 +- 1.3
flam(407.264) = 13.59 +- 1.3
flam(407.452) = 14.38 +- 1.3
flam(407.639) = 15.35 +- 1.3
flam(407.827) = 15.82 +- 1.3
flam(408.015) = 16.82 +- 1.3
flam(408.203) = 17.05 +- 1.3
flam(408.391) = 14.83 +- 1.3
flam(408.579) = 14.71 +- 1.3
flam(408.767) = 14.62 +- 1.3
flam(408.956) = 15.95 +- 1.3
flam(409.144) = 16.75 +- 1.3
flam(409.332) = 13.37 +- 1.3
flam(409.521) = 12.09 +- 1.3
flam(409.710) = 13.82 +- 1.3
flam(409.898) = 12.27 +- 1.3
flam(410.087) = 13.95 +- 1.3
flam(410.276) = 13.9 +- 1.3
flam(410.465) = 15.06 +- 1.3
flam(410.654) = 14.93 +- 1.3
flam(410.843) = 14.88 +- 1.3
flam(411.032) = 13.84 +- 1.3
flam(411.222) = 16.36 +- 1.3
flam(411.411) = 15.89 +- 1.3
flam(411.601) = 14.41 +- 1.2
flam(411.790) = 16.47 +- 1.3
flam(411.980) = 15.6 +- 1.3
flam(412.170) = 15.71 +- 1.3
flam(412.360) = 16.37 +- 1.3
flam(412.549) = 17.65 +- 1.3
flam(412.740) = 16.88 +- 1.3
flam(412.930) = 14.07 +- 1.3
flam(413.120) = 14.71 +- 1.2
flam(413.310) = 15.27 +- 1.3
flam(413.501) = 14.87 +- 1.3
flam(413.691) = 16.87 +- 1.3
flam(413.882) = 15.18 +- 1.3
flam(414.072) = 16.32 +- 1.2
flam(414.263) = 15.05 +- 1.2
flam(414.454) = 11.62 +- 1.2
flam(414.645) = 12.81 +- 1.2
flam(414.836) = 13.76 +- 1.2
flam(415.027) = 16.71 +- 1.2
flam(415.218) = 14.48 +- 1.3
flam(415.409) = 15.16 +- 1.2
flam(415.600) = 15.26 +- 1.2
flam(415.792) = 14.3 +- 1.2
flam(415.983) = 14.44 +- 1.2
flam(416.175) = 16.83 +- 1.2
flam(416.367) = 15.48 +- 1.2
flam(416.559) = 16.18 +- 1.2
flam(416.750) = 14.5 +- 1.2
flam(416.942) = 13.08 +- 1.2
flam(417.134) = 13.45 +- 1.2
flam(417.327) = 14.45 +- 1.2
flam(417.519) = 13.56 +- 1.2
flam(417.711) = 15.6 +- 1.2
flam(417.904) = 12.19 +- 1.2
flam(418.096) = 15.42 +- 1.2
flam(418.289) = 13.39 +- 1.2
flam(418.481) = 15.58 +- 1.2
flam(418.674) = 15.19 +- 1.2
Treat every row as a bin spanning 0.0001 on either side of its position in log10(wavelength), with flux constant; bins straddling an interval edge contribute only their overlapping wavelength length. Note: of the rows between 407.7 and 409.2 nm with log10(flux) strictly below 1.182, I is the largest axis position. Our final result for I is 408.767 nm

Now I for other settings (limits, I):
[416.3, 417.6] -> 417.519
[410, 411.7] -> 411.601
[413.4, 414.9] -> 414.836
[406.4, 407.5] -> 407.452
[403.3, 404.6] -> 404.274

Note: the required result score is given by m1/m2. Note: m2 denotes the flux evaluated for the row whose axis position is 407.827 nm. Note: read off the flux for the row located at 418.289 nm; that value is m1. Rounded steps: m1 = 13.39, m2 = 15.82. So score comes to 0.85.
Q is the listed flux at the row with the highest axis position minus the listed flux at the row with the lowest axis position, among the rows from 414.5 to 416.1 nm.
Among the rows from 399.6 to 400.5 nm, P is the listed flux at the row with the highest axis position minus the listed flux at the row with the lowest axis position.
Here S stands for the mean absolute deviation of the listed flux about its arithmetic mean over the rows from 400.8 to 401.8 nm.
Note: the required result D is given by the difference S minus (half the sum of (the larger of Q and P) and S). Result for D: -0.5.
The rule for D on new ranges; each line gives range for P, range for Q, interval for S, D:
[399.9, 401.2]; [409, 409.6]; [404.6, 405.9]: 0.8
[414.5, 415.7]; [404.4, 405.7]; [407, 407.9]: -0.9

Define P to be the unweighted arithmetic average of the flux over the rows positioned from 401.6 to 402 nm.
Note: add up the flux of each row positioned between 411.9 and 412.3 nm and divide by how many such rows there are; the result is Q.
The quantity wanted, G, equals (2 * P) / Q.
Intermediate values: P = 15.7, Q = 15.7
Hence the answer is 2.00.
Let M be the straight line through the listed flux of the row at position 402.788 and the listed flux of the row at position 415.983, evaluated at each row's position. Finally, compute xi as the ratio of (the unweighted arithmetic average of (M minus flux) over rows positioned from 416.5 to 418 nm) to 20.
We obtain 0.017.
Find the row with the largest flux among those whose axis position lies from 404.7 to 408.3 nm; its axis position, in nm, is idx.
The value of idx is 405.393 nm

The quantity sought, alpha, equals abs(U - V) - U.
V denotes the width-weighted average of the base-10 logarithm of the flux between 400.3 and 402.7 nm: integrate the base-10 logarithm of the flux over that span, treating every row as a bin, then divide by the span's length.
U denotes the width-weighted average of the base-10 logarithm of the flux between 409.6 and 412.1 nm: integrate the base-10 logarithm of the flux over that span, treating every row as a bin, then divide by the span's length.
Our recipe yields -1.146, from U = 1.17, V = 1.187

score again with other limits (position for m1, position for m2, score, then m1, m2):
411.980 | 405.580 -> 0.99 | 15.6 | 15.74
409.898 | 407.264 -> 0.90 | 12.27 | 13.59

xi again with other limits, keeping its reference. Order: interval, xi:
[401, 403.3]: -0.031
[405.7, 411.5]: -0.006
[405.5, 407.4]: 0.029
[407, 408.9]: -0.041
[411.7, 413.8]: -0.073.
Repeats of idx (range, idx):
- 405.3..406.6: 405.393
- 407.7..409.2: 408.203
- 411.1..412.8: 412.549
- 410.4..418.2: 412.549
